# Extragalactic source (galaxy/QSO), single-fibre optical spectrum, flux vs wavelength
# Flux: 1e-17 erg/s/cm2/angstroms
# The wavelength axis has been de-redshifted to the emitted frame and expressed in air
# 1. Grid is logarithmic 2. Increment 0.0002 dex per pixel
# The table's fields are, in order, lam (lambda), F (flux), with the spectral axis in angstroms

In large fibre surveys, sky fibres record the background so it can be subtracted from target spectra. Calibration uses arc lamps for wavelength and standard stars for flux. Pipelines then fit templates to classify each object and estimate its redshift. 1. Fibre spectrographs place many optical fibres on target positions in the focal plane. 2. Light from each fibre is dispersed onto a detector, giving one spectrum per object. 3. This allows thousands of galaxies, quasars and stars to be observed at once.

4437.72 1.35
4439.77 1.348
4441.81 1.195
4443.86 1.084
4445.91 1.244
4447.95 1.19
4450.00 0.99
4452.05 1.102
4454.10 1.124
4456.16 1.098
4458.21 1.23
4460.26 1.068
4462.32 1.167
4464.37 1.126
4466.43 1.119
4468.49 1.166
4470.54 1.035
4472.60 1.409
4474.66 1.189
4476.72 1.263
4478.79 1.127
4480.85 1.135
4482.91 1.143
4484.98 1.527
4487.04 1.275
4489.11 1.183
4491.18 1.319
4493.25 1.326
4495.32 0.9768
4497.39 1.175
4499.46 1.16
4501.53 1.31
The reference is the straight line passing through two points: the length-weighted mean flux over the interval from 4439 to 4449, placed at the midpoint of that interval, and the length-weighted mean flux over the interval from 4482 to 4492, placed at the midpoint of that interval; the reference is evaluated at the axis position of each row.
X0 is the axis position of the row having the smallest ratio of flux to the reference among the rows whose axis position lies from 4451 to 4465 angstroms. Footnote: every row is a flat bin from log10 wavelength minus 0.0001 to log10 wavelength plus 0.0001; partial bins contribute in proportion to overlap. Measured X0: 4460.26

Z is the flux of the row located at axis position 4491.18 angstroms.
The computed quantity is 1.319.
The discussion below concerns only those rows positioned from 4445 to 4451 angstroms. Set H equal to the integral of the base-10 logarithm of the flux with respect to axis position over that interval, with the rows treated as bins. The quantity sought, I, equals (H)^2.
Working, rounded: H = 0.33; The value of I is 0.11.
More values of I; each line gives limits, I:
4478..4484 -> 0.11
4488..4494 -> 0.39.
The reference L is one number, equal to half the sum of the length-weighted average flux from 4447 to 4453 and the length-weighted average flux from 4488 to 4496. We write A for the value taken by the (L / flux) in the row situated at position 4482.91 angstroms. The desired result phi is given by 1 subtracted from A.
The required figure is 0.01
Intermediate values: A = 1.01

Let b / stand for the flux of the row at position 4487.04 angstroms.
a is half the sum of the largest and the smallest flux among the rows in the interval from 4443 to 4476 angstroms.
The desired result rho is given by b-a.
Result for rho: 0.08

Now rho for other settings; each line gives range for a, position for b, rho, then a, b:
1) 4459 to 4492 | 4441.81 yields -0.09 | 1.28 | 1.195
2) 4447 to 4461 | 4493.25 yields 0.22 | 1.11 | 1.326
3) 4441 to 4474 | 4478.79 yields -0.07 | 1.20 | 1.127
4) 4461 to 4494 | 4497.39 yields -0.11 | 1.28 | 1.175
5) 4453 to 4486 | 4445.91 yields -0.04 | 1.28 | 1.244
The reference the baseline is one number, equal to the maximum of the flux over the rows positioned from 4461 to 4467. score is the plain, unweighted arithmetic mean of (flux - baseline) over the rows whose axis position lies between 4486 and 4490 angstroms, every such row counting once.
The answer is 0.06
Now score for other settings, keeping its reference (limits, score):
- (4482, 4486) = 0.17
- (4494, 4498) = -0.09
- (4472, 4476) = 0.13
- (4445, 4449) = 0.05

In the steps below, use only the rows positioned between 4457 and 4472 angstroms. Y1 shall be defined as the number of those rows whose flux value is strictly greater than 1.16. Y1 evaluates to 3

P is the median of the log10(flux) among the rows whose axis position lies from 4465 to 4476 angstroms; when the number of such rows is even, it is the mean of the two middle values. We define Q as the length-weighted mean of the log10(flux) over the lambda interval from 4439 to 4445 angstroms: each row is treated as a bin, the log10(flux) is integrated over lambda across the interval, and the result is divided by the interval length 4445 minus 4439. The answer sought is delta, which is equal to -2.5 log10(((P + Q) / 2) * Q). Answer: 5.60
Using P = 0.067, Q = 0.079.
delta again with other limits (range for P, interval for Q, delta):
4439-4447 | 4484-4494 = 4.76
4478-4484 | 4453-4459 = 6.18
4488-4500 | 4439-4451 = 5.84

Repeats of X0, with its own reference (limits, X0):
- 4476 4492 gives 4478.79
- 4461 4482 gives 4470.54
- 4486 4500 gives 4495.32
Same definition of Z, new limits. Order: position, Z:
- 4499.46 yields 1.16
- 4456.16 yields 1.098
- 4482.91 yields 1.143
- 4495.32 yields 0.9768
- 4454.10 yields 1.124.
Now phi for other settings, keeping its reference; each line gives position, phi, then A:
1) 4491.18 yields -0.13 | 0.87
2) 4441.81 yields -0.04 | 0.96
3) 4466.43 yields 0.03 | 1.03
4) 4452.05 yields 0.05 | 1.05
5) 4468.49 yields -0.01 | 0.99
